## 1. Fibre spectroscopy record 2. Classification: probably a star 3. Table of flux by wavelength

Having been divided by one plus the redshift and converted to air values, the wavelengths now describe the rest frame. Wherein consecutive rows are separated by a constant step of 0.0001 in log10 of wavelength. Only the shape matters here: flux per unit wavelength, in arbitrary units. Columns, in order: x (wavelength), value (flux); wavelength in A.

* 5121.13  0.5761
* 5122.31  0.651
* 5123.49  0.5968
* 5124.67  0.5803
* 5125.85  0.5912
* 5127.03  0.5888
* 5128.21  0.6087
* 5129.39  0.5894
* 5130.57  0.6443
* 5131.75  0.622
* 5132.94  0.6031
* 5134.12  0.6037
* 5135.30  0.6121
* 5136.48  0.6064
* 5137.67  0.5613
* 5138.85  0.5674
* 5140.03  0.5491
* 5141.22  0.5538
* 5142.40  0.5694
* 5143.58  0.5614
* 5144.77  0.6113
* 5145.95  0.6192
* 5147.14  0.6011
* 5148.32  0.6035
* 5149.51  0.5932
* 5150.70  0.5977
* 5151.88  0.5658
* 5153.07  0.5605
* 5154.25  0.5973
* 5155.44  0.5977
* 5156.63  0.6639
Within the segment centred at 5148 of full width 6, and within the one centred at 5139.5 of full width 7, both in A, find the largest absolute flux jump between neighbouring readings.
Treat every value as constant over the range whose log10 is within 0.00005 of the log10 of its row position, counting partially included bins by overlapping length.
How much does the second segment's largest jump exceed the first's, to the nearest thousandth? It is 0.027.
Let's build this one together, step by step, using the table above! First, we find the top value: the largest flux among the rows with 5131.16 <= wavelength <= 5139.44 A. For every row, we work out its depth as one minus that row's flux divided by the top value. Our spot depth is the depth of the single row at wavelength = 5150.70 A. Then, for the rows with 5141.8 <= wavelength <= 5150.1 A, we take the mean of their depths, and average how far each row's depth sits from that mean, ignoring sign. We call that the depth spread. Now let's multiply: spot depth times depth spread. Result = 0.0010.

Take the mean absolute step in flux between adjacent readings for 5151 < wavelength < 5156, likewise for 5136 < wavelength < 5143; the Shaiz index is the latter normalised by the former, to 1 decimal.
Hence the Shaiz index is 1.3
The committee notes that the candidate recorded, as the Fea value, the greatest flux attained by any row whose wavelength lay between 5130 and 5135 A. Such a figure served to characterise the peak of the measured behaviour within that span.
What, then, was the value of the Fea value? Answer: 0.6443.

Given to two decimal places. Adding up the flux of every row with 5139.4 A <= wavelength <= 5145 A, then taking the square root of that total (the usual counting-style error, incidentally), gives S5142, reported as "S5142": 1.69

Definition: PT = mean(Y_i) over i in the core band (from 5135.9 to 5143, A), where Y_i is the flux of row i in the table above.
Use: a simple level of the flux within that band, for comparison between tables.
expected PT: 0.568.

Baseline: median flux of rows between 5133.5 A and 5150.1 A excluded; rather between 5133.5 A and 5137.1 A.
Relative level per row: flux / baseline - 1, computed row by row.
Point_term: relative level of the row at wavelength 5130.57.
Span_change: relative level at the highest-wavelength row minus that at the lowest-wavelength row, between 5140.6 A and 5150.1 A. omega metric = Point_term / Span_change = 1.0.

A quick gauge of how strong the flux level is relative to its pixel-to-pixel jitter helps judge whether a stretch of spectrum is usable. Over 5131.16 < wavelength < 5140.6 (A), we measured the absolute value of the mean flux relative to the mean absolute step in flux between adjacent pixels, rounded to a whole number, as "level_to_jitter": 40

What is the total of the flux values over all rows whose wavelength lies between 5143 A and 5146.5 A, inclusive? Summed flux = 1.79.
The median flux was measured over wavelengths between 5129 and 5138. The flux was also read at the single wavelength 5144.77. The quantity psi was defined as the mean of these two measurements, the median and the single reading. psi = 0.608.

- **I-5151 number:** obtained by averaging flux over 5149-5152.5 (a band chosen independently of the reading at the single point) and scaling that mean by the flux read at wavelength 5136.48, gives 0.355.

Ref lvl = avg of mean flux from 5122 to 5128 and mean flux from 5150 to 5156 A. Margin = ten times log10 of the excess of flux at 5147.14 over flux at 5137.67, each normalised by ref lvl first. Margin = -11.7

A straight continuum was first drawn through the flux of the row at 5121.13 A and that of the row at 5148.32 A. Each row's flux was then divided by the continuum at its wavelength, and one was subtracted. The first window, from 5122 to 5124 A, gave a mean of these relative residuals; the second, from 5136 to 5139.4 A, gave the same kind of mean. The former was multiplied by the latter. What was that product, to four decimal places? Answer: -0.0019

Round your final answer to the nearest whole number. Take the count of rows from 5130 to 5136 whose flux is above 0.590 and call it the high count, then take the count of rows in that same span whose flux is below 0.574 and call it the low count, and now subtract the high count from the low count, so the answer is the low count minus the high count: -5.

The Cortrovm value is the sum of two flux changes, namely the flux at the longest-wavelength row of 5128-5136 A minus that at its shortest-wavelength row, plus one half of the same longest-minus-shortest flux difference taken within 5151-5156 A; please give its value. 0.019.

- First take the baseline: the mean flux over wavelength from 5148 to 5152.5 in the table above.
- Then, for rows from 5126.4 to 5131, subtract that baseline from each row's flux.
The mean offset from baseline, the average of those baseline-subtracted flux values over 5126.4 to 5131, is 0.018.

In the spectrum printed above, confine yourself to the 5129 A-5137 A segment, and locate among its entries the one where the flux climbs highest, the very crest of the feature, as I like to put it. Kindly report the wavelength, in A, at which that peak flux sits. 5130.57 A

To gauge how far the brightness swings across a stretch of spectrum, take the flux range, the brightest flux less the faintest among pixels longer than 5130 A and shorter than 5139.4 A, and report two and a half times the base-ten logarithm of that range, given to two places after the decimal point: -2.70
